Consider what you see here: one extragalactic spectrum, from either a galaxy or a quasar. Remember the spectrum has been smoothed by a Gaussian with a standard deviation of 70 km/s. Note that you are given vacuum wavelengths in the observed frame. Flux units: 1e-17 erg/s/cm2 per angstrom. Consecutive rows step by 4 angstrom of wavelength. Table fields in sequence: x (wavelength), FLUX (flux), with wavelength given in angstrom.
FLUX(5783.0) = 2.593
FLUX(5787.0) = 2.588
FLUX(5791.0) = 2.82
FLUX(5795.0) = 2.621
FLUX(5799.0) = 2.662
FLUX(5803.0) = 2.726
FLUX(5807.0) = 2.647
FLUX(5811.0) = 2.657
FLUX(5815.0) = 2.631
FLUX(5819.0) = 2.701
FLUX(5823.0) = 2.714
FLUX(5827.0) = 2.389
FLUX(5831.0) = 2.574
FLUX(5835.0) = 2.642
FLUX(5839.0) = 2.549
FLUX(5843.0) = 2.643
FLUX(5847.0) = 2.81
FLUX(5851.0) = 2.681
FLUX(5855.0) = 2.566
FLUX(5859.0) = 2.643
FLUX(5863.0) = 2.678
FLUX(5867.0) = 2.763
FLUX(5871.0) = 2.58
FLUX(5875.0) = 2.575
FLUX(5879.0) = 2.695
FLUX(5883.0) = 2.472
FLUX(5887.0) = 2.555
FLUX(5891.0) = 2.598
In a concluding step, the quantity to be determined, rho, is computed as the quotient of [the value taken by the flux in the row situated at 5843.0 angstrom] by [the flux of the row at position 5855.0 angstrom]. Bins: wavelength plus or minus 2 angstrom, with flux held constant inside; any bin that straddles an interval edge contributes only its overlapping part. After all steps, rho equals 1.03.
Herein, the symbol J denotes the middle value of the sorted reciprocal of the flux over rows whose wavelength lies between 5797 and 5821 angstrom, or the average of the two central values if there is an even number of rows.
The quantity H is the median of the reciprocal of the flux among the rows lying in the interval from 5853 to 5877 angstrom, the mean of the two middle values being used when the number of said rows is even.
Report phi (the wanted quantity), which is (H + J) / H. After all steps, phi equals 1.982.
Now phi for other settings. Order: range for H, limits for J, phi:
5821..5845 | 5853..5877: 1.999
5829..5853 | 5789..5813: 1.994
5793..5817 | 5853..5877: 2.016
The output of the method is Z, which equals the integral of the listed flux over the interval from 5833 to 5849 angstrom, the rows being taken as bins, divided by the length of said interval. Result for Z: 2.661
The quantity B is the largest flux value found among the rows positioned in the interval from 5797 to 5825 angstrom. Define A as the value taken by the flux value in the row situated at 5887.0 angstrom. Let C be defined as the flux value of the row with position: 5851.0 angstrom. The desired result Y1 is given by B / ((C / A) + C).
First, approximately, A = 2.555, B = 2.726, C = 2.681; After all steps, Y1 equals 0.73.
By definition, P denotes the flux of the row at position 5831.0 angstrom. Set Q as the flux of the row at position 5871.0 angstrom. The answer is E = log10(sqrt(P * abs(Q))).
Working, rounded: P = 2.574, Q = 2.58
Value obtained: 0.411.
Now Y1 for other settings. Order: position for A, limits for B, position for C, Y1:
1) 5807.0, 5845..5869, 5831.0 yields 0.79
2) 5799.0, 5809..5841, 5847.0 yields 0.70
